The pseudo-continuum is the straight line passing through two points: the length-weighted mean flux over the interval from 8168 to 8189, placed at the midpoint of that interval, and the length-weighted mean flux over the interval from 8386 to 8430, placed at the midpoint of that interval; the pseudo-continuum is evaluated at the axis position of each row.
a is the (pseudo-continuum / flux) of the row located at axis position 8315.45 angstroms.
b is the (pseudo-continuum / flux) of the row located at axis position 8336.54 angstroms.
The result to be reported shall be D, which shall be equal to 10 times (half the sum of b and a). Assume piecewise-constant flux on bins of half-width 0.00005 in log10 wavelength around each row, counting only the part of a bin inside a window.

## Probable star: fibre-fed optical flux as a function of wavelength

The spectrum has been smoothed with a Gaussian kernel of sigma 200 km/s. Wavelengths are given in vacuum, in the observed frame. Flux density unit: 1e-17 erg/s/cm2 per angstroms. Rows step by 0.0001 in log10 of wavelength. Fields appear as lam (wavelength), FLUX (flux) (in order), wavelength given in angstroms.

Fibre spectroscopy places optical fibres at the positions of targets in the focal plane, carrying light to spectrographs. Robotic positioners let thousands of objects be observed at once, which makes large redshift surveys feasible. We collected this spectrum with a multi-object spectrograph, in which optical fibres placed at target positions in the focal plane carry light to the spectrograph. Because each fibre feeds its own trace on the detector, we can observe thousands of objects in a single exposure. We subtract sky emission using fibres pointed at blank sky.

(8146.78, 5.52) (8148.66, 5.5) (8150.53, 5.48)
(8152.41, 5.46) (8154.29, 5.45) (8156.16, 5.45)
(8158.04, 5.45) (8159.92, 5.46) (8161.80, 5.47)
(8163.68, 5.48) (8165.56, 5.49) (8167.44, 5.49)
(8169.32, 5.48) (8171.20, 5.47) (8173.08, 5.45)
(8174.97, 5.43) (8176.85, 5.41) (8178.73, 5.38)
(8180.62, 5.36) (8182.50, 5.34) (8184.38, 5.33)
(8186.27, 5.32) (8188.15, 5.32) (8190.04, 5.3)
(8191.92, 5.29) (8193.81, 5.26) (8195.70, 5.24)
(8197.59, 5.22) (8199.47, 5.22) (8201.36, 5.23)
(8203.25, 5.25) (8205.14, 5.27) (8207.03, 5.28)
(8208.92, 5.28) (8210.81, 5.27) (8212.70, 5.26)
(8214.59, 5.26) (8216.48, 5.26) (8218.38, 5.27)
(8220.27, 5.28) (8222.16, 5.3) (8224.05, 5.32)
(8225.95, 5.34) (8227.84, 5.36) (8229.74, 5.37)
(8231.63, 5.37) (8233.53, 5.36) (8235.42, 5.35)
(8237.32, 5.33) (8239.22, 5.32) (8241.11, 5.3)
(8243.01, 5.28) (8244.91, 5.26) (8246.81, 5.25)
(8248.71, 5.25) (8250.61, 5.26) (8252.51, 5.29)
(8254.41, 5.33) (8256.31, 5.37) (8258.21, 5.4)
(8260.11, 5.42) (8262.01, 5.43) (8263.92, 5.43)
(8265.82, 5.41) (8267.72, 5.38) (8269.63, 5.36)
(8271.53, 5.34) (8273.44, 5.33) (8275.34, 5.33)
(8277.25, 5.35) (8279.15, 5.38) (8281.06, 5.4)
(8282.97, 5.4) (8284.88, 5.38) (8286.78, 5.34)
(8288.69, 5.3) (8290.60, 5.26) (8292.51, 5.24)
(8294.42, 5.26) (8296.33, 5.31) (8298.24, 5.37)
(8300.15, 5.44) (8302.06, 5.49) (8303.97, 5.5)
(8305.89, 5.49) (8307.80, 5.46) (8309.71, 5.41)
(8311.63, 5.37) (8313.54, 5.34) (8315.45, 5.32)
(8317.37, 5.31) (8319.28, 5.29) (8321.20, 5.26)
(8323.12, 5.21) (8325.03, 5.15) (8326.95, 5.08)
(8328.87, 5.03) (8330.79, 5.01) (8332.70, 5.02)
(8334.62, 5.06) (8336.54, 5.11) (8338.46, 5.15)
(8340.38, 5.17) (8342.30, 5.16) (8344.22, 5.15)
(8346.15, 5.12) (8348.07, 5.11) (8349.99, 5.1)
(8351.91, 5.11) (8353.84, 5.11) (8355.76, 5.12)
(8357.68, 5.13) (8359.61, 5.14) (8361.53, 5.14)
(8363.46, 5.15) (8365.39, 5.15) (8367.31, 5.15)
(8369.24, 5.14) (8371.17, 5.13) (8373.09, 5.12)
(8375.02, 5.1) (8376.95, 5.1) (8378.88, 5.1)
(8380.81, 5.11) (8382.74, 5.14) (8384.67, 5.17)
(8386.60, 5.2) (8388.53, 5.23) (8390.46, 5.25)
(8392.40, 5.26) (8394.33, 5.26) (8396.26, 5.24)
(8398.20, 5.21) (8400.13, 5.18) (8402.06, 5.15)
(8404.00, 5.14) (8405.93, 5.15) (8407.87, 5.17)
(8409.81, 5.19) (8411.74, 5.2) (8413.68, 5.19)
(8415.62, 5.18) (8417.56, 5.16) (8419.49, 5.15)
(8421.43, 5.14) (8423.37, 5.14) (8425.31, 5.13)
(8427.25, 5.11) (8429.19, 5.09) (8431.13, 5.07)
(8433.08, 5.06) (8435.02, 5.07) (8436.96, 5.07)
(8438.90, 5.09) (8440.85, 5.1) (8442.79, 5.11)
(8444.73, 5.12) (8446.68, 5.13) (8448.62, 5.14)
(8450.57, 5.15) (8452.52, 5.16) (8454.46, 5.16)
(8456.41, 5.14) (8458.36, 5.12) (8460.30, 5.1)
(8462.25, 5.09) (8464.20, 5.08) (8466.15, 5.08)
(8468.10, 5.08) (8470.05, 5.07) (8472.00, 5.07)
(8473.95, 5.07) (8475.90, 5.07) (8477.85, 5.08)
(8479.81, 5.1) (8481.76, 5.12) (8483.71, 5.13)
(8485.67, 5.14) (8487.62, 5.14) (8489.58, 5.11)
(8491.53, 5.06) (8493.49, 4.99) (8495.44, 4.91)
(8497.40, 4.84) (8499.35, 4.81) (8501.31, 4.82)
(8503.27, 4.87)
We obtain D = 10.08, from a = 0.99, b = 1.027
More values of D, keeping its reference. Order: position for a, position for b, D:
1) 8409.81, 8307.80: 9.82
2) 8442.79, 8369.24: 10.11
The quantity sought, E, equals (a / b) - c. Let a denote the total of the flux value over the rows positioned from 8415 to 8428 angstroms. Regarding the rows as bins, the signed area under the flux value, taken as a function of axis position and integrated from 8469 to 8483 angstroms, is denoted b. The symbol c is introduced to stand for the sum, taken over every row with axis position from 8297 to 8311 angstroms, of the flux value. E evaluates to -37.7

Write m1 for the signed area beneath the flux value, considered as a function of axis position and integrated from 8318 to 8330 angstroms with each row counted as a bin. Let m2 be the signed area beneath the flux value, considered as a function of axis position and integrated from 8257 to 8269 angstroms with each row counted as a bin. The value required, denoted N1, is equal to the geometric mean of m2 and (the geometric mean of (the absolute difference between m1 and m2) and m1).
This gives 29.4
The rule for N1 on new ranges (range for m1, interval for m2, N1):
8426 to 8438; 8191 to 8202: 28.6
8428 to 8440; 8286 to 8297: 27.5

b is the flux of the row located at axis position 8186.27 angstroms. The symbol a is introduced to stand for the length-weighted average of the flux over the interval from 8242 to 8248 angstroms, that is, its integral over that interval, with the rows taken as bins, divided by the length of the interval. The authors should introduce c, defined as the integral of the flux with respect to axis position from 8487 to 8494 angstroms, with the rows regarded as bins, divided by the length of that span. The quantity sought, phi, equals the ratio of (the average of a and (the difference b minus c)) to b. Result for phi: 0.52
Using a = 5.26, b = 5.32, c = 5.07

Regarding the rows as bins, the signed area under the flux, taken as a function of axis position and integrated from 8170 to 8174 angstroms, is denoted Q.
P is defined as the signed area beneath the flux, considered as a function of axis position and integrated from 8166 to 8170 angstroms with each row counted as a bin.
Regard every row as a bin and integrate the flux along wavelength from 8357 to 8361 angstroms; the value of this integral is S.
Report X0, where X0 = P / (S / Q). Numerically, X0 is 23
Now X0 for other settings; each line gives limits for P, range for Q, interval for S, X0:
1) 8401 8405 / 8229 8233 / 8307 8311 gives 20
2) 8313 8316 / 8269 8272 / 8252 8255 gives 16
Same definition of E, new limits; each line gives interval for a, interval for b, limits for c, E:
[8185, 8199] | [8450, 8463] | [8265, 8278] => -36.9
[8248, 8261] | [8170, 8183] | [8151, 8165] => -37.7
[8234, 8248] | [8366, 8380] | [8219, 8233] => -36.8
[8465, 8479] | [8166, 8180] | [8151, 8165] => -37.8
